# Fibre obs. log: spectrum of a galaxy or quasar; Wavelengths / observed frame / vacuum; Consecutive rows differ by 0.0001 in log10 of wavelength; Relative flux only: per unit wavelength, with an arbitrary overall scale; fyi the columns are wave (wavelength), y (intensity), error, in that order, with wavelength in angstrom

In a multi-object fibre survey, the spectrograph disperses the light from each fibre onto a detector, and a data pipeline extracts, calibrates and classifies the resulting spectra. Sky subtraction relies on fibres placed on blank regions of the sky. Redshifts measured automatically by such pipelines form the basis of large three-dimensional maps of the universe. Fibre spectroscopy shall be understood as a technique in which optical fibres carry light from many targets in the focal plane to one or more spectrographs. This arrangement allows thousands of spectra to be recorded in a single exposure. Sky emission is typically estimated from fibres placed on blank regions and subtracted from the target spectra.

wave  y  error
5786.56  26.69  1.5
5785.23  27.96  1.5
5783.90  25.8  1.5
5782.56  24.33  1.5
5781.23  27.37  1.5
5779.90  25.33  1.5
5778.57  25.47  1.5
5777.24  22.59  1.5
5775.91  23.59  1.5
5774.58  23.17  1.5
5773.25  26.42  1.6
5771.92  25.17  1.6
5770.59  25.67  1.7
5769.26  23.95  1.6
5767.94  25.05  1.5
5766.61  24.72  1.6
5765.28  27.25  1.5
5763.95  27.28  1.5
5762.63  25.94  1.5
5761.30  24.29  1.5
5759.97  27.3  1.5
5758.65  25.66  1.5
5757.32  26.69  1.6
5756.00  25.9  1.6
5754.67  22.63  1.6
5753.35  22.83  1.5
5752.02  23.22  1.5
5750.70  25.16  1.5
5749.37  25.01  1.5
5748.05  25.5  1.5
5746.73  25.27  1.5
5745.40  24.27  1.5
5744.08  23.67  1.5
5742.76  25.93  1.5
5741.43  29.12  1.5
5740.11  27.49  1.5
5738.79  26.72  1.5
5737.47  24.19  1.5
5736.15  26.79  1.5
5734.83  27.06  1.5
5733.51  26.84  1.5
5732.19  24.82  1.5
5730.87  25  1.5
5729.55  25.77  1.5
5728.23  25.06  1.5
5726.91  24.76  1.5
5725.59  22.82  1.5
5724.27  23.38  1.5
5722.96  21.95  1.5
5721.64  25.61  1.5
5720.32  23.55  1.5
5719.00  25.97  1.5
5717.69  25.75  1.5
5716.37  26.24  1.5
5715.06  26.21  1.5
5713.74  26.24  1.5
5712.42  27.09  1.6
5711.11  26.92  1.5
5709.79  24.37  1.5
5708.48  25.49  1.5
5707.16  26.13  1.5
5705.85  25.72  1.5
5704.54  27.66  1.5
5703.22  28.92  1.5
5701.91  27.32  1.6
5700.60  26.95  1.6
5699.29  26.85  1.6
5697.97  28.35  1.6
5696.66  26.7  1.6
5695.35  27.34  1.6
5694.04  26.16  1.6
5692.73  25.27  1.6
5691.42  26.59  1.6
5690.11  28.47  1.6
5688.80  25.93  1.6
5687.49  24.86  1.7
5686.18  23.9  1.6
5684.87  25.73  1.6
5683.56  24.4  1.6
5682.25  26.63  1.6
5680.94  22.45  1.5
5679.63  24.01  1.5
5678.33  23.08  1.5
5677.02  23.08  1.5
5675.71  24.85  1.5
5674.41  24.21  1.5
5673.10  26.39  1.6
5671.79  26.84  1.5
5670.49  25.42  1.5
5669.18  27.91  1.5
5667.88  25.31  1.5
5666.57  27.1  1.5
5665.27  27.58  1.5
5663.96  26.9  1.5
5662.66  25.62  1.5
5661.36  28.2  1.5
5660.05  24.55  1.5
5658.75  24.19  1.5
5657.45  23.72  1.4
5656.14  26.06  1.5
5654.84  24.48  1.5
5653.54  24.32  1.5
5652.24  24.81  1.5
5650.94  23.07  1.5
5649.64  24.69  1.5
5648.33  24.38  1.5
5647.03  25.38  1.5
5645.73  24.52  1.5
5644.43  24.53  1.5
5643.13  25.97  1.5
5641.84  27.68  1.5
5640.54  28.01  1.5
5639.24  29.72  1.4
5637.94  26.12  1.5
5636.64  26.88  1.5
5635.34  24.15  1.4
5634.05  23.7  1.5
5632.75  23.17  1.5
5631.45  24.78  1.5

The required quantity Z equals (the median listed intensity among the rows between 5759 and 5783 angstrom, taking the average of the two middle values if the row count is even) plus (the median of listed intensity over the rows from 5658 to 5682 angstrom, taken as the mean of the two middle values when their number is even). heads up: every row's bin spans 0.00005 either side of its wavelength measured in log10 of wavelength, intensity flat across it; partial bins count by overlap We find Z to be 50.6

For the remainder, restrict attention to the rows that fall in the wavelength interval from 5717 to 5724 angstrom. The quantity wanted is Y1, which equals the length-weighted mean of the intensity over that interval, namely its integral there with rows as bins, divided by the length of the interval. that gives 24.5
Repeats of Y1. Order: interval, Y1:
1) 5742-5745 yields 24.9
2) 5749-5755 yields 23.8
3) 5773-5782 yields 24.8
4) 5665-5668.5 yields 26.6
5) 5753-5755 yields 22.8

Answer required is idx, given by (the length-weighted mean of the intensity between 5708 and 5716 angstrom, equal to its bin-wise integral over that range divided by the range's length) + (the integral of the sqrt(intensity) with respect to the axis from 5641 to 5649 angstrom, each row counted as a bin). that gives 66.4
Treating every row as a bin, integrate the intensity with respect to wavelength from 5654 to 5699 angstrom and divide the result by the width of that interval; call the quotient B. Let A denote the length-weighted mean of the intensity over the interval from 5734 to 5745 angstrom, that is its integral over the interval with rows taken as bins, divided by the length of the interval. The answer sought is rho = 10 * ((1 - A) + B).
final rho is 3.2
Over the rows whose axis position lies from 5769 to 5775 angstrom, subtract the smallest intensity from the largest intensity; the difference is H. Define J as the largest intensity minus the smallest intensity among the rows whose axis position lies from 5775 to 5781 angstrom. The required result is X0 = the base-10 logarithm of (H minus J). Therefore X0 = -0.43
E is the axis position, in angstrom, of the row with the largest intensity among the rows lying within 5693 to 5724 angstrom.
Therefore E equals 5703.22 angstrom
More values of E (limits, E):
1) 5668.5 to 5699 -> 5690.11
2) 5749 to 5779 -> 5759.97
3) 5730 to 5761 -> 5741.43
